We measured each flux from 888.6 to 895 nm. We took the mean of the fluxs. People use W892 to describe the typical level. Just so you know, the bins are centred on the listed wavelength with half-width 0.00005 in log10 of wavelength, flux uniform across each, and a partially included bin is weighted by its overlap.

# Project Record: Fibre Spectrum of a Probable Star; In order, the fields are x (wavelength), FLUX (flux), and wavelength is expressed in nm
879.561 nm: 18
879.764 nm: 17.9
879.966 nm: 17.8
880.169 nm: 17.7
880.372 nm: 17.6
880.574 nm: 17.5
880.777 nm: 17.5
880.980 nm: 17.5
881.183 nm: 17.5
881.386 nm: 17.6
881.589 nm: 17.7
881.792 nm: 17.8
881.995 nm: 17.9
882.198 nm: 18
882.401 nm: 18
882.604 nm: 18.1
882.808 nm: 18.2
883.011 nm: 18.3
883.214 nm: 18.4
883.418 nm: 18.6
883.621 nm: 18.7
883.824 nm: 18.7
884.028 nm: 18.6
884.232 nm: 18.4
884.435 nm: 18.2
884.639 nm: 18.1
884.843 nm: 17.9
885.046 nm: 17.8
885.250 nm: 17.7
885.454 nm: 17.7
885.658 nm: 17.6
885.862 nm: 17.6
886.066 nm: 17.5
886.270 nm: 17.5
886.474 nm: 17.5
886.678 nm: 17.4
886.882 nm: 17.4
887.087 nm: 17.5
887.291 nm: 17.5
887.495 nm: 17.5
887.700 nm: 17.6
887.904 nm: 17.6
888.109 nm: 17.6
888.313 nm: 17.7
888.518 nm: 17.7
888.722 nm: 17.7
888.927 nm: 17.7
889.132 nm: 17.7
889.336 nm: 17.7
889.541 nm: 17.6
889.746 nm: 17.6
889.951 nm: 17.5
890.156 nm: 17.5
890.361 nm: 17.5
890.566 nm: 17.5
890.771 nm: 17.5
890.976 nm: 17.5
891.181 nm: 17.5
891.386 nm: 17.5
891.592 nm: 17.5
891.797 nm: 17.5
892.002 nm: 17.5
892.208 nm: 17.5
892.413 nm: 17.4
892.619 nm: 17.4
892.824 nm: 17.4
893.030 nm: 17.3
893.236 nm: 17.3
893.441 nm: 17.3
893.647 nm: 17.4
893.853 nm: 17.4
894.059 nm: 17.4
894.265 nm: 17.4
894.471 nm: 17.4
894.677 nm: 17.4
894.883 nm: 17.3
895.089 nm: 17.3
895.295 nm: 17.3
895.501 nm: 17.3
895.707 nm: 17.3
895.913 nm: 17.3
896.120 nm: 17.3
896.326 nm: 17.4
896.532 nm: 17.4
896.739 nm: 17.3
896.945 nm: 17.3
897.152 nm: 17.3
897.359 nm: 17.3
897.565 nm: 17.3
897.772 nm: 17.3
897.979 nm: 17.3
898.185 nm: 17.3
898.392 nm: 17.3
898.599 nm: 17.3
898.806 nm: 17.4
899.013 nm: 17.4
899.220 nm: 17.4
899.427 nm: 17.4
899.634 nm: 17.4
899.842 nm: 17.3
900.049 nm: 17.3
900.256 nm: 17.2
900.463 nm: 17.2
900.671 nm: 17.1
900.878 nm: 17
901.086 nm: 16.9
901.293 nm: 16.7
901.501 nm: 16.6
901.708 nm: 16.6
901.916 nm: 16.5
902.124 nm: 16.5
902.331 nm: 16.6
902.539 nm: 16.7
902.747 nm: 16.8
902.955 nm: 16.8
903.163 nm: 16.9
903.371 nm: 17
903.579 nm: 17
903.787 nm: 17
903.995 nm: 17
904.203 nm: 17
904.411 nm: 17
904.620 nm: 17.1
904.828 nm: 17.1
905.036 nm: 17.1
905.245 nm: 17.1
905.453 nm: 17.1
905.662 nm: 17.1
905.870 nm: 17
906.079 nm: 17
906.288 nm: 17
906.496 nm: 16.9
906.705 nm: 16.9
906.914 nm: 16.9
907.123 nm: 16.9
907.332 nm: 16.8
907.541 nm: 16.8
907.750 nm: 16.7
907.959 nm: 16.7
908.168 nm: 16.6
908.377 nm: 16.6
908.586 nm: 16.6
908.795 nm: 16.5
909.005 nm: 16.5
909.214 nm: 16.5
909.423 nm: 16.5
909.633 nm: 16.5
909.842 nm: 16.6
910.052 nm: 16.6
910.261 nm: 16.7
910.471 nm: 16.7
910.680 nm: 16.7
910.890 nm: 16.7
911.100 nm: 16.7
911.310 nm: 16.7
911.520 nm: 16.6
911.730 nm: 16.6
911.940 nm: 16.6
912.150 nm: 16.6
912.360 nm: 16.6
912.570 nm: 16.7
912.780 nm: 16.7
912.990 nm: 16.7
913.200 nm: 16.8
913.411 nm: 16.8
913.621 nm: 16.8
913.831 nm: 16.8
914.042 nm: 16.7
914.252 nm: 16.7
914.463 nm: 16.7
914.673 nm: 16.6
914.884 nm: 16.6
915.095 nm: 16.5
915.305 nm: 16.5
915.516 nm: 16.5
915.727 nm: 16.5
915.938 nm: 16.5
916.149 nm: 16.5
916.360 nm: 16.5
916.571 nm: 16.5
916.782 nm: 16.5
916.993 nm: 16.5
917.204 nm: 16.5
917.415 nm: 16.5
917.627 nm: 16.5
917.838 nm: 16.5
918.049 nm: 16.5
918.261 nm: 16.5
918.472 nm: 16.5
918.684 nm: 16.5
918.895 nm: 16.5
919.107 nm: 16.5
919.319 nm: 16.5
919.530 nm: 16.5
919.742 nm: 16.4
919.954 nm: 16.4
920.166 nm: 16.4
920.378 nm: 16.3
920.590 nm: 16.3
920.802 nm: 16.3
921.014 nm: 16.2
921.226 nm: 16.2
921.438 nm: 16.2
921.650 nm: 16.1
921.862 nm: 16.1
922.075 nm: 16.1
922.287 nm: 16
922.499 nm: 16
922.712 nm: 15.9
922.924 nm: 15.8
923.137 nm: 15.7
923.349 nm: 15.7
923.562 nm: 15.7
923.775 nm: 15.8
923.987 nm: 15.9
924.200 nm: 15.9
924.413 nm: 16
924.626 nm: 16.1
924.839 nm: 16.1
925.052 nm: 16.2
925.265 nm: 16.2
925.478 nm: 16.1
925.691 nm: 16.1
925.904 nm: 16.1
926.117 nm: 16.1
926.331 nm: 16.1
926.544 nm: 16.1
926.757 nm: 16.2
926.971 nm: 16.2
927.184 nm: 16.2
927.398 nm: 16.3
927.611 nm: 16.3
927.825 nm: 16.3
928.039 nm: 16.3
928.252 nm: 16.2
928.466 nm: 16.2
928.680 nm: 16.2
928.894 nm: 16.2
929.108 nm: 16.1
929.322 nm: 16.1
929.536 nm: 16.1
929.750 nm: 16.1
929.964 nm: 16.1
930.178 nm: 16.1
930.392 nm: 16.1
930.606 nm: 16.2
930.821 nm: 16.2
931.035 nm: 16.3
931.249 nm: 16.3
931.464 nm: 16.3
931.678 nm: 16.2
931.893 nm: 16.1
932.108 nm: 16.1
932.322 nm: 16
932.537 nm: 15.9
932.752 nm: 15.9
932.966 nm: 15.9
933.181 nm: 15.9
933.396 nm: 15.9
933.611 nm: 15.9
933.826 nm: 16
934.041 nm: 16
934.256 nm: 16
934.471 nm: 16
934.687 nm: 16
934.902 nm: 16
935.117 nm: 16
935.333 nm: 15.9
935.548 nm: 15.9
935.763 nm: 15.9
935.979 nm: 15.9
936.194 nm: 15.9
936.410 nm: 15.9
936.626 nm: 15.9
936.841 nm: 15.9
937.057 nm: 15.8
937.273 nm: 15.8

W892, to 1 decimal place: 17.5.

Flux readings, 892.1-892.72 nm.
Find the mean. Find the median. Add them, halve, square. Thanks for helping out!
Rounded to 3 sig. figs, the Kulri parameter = 303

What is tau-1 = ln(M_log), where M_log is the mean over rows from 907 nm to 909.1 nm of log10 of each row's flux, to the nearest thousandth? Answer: 0.200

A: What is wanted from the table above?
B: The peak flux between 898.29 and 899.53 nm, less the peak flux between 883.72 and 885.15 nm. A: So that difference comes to -1.3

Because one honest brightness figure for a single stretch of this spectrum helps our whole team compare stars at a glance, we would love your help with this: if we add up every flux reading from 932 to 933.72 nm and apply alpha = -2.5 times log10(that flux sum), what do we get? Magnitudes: -5.264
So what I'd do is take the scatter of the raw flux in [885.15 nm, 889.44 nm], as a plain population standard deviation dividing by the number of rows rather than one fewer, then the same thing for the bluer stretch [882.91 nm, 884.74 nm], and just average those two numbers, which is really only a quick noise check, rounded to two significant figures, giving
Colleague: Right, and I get 0.15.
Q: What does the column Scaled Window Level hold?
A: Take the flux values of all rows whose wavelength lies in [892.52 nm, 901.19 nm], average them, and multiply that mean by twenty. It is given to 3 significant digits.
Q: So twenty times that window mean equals 346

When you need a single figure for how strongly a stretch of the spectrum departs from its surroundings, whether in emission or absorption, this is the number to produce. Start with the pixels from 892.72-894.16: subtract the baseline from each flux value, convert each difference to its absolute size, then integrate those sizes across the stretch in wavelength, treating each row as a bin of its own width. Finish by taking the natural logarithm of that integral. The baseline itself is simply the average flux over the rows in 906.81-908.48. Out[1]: -0.1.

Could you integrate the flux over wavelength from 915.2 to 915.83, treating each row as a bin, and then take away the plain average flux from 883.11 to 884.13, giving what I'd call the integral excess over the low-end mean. -8.2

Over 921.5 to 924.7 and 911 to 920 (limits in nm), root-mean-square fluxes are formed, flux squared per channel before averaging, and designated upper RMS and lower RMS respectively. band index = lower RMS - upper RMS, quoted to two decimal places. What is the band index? 0.66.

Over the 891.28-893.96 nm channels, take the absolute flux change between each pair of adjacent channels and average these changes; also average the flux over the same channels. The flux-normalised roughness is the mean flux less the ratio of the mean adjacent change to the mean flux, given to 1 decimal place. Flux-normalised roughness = 17.4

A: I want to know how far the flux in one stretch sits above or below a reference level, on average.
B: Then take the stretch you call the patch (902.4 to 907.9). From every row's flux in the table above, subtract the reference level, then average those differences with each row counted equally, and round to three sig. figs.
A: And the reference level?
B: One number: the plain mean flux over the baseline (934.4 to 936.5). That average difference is 1.01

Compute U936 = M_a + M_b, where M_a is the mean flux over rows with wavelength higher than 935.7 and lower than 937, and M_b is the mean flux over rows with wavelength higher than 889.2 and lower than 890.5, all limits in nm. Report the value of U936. 33.5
